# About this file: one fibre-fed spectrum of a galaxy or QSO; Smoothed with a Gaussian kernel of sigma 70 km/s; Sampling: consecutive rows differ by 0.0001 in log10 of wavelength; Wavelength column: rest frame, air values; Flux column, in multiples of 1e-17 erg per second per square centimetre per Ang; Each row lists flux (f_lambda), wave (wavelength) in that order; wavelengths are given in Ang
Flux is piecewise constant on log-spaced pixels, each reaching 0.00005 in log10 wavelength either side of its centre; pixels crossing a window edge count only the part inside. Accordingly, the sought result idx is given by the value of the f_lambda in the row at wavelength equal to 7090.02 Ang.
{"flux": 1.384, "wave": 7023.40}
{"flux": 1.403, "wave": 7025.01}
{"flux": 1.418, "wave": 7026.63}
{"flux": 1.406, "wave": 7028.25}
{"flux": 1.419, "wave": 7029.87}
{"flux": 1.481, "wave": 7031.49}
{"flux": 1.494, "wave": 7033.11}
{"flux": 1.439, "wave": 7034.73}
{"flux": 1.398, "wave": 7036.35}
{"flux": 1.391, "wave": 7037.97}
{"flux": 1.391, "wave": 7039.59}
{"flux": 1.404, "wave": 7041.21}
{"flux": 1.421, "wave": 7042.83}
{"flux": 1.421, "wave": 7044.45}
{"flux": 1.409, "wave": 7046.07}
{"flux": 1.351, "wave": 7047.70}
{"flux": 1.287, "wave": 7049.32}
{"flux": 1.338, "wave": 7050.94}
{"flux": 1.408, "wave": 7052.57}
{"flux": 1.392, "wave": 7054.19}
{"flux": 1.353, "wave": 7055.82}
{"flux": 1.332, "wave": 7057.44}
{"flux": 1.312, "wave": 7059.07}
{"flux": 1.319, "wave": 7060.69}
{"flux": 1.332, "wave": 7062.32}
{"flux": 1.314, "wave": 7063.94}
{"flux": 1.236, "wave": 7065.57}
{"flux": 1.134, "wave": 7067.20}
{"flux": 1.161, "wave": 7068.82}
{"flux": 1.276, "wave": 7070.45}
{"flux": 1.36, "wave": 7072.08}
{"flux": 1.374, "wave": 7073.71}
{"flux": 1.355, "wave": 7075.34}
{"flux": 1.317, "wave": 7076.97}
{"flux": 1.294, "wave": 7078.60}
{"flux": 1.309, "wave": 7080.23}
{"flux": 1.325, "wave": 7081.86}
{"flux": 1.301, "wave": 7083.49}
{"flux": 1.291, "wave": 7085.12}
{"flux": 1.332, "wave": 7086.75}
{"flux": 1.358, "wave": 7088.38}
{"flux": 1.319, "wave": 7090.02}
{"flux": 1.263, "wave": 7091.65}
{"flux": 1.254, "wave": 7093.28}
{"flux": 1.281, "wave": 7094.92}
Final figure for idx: 1.319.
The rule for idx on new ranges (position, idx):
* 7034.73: 1.439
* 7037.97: 1.391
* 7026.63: 1.418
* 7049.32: 1.287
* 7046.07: 1.409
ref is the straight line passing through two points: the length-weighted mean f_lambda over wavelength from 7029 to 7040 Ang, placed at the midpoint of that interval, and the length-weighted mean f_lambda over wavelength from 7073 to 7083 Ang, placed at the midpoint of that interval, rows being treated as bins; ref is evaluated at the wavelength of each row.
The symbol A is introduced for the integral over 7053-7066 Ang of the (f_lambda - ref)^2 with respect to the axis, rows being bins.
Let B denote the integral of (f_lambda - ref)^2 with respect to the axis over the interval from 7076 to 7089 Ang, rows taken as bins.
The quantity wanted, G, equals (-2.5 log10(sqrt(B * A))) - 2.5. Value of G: 1.8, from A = 0.038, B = 0.009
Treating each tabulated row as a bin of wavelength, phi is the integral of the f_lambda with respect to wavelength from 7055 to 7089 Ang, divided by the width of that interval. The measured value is 1.30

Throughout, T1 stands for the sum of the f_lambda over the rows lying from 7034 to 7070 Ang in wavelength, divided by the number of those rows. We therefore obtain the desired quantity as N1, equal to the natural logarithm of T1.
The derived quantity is 0.295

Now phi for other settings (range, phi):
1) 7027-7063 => 1.39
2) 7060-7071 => 1.25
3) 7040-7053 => 1.38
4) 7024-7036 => 1.43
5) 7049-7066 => 1.33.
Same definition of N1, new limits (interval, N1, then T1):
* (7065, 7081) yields 0.248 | 1.28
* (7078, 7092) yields 0.270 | 1.31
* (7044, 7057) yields 0.315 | 1.37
